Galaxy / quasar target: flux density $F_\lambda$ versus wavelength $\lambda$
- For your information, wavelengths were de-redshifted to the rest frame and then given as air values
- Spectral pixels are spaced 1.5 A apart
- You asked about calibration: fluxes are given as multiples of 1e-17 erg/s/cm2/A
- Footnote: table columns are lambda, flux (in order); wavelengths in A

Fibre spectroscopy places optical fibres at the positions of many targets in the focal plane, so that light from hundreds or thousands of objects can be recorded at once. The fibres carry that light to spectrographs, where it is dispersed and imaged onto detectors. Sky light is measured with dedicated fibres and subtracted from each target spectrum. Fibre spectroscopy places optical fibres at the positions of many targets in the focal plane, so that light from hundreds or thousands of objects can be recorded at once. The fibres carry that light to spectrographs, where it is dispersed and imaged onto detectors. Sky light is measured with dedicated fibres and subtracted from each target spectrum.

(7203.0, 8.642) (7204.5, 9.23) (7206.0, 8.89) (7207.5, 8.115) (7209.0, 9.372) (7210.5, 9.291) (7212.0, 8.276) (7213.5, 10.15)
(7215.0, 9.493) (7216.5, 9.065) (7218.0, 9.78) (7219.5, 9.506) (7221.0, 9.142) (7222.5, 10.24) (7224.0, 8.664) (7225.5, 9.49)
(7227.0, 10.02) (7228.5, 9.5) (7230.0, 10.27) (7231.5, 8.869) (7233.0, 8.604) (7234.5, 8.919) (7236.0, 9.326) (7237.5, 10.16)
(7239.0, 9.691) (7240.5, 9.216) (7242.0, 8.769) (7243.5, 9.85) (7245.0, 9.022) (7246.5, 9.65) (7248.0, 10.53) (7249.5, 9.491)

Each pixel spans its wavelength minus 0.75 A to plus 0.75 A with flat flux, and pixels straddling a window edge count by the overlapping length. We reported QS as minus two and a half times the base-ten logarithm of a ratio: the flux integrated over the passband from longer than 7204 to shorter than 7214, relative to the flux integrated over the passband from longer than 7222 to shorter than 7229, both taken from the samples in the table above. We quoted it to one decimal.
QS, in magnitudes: -0.3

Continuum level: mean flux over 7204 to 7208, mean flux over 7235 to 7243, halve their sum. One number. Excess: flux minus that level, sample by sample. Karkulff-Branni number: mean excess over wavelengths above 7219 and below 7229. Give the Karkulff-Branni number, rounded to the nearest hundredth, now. 0.42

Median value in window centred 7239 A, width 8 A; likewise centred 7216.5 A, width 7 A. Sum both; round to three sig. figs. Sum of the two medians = 18.8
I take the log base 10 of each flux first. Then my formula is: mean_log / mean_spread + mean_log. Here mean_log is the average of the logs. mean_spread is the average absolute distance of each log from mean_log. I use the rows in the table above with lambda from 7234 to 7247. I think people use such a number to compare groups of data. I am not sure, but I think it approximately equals 55.3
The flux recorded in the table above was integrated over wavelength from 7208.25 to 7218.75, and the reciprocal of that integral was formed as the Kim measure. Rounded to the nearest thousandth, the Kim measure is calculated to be 0.010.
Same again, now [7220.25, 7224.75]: 0.024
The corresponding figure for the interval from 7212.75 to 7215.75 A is 0.034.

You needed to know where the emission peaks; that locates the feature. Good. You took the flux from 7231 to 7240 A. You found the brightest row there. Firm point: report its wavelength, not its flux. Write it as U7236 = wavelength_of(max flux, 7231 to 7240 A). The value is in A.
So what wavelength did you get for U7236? 7237.5 A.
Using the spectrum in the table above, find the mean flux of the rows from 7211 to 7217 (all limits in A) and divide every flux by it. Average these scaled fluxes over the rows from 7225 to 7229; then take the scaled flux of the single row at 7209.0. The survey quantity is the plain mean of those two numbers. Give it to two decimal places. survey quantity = 1.03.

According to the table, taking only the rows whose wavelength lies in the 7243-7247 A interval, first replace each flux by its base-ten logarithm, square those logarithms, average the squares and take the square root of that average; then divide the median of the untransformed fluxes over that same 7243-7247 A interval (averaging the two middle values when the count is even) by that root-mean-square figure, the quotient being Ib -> 9.87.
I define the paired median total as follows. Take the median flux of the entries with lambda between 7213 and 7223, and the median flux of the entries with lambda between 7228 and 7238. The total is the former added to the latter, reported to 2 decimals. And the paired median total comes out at 18.83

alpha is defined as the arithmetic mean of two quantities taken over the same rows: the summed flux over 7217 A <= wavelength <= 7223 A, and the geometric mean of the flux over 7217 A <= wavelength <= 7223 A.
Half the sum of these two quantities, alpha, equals 24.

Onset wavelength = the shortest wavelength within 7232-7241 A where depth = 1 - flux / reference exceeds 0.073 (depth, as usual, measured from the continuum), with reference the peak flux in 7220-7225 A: 7233.0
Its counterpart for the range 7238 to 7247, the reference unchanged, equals 7240.5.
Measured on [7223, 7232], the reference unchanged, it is 7224.0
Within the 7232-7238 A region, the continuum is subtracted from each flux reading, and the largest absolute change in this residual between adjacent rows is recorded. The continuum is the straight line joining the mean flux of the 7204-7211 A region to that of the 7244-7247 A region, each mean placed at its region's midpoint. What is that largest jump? 0.82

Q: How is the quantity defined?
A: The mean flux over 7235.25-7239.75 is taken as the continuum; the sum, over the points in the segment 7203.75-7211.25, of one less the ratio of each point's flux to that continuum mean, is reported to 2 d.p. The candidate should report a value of 0.38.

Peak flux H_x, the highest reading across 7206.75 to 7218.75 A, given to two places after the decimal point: 10.15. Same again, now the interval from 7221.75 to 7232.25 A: 10.27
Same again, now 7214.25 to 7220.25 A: 9.78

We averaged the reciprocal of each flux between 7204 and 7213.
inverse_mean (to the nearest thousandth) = 0.113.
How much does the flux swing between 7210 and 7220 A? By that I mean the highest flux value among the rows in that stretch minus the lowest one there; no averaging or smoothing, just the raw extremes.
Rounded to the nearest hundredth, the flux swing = 1.87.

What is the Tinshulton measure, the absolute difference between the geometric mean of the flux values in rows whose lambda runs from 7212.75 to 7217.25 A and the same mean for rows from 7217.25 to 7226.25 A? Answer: 0.10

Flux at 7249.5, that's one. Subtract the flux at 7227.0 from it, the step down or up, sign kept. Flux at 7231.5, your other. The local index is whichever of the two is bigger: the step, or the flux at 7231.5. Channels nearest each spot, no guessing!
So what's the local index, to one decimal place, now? 8.9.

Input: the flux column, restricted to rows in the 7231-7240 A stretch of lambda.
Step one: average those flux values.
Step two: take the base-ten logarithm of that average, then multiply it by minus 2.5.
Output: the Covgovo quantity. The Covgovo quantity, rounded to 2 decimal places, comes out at -2.42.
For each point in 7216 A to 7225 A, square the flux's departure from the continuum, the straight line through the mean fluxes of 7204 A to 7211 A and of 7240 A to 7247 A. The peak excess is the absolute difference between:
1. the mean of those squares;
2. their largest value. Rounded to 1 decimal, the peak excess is 0.9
